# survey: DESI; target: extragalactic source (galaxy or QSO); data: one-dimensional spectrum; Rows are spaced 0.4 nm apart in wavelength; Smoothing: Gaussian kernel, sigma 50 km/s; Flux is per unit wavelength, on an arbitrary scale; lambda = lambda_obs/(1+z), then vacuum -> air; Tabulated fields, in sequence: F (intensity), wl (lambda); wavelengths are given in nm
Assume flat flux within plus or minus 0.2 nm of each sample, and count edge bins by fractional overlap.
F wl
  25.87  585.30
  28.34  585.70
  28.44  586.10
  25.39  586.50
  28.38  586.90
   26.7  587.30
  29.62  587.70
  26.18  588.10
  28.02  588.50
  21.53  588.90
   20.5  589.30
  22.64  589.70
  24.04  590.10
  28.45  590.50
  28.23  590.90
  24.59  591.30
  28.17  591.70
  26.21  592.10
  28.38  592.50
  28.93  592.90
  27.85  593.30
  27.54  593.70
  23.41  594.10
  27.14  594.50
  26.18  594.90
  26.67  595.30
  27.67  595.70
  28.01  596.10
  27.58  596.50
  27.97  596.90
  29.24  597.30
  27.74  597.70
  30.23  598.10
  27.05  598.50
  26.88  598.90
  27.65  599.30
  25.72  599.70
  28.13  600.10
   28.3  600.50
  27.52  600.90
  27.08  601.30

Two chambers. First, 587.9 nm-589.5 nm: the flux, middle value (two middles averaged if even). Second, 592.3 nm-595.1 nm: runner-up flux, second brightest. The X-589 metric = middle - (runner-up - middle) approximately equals 19.3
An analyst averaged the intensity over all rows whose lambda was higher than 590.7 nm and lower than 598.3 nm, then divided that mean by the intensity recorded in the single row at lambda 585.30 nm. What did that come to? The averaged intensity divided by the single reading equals 1.06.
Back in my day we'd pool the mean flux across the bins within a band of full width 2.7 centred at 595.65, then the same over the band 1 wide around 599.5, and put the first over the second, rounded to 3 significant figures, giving 1.02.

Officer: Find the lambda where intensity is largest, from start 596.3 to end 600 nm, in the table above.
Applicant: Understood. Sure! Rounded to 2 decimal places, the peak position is 598.10 nm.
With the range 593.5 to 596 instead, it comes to 595.70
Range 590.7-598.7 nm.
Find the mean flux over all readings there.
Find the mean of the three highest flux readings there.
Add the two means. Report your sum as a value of 56.9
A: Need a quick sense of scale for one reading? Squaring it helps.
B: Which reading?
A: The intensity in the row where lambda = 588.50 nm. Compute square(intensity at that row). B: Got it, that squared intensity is 785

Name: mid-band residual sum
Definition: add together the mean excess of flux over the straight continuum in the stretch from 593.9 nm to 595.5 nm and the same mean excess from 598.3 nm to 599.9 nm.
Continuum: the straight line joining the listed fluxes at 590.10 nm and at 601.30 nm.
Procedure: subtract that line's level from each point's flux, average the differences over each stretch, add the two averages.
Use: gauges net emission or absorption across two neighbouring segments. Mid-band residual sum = 0.90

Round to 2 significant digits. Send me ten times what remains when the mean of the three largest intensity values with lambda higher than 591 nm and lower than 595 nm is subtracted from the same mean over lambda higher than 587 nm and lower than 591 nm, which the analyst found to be 2.7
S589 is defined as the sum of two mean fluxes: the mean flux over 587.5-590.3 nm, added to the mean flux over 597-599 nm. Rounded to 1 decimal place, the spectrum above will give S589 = 52.9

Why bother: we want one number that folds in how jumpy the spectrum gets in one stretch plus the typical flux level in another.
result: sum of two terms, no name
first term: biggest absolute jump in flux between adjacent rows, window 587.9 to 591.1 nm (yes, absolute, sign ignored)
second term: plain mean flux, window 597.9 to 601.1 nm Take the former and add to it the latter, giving 34.2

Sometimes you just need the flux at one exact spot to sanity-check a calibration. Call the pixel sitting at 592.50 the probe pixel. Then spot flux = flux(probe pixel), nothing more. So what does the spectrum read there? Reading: 28.38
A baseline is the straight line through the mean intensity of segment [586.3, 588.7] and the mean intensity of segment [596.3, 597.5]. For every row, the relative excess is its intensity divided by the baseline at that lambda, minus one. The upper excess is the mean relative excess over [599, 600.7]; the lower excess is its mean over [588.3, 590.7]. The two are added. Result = -0.16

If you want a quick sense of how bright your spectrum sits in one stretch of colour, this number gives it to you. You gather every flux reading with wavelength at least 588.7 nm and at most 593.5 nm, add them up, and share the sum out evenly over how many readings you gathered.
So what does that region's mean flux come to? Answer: 25.8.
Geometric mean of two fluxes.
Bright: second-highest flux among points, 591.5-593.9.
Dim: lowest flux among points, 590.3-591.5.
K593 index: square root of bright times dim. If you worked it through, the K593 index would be 26.4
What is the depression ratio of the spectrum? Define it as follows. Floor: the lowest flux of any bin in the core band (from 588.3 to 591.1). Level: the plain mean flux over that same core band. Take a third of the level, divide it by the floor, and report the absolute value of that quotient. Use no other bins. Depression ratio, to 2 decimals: 0.40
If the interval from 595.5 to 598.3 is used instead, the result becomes 0.34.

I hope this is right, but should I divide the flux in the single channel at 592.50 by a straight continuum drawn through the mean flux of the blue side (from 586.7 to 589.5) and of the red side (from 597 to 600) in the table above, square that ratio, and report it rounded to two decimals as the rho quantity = 1.13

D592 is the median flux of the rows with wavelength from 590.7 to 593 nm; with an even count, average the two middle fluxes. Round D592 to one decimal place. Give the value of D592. 28.2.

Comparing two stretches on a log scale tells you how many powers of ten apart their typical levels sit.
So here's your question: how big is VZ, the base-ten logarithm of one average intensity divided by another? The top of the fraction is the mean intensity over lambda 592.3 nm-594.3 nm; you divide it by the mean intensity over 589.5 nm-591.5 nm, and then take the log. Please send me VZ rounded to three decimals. 0.027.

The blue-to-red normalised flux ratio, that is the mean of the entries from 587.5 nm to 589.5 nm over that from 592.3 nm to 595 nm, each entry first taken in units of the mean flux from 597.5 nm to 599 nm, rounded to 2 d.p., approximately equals 0.93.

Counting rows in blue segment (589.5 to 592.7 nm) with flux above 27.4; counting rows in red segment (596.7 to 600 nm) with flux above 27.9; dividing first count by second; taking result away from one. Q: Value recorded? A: -0.33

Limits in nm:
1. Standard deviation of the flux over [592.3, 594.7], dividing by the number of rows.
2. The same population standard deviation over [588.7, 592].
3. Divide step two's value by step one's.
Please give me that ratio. 1.66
